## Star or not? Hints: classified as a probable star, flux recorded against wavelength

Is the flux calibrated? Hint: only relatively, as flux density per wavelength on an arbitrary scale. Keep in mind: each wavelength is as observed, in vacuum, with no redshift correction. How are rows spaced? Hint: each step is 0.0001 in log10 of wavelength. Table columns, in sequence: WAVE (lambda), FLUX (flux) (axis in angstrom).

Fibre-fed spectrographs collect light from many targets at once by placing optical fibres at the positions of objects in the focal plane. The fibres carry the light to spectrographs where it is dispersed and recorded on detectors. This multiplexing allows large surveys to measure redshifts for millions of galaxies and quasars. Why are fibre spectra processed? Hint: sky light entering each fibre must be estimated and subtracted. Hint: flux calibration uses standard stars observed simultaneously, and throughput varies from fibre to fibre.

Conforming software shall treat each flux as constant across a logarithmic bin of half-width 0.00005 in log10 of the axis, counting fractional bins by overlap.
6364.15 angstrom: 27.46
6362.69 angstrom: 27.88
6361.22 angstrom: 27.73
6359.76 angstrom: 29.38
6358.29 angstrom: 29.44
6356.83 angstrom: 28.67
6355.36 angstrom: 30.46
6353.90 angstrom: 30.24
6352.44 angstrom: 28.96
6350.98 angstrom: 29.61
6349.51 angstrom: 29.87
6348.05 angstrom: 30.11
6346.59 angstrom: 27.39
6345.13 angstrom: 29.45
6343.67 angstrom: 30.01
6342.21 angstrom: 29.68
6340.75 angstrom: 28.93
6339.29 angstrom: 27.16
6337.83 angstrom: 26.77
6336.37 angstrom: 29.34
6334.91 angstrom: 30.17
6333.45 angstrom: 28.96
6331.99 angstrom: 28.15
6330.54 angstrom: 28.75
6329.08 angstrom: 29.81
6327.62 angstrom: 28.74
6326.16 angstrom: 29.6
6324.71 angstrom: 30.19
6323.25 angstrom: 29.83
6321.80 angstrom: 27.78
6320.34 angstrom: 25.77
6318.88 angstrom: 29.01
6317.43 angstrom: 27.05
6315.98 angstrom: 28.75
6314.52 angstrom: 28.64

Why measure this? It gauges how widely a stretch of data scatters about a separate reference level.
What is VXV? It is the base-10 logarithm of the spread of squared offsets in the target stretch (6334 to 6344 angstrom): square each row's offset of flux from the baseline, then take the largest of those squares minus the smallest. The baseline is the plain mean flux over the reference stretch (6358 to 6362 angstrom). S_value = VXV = 0.6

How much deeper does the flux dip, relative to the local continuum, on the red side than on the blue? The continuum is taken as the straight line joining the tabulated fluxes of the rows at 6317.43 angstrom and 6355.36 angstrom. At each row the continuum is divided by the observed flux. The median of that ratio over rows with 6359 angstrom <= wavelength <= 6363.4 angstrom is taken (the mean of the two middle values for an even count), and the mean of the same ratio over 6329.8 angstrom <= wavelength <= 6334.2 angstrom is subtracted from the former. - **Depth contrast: 0.125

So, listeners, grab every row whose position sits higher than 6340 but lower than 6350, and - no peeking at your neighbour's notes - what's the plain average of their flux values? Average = 29.3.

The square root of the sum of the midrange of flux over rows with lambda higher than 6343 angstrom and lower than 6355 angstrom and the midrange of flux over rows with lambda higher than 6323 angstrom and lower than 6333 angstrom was 7.61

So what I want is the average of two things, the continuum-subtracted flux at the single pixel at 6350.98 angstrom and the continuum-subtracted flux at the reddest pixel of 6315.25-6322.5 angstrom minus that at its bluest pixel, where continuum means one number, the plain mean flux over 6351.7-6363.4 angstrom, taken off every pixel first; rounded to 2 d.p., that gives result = -0.23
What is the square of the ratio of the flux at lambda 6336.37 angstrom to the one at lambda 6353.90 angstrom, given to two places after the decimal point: 0.94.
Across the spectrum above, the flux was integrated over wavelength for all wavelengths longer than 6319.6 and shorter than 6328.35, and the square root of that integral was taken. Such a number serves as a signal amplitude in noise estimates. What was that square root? 15.8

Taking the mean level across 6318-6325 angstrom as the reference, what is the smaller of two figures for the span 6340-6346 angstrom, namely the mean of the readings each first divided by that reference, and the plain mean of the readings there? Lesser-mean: 1.04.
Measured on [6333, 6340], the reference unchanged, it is 1.00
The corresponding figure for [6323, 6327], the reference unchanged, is 1.05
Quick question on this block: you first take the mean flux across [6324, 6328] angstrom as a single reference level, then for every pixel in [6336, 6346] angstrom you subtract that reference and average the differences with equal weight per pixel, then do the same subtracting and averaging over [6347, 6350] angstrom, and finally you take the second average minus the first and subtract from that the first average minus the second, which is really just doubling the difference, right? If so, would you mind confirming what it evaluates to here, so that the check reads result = 2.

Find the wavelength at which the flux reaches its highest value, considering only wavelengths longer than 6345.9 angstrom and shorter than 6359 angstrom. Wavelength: 6355.36 angstrom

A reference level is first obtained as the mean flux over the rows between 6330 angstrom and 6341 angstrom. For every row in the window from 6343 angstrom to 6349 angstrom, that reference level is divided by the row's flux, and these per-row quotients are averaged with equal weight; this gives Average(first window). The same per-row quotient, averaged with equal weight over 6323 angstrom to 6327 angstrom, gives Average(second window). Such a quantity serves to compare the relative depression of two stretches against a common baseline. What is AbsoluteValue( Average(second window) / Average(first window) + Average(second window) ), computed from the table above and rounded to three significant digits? 1.93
